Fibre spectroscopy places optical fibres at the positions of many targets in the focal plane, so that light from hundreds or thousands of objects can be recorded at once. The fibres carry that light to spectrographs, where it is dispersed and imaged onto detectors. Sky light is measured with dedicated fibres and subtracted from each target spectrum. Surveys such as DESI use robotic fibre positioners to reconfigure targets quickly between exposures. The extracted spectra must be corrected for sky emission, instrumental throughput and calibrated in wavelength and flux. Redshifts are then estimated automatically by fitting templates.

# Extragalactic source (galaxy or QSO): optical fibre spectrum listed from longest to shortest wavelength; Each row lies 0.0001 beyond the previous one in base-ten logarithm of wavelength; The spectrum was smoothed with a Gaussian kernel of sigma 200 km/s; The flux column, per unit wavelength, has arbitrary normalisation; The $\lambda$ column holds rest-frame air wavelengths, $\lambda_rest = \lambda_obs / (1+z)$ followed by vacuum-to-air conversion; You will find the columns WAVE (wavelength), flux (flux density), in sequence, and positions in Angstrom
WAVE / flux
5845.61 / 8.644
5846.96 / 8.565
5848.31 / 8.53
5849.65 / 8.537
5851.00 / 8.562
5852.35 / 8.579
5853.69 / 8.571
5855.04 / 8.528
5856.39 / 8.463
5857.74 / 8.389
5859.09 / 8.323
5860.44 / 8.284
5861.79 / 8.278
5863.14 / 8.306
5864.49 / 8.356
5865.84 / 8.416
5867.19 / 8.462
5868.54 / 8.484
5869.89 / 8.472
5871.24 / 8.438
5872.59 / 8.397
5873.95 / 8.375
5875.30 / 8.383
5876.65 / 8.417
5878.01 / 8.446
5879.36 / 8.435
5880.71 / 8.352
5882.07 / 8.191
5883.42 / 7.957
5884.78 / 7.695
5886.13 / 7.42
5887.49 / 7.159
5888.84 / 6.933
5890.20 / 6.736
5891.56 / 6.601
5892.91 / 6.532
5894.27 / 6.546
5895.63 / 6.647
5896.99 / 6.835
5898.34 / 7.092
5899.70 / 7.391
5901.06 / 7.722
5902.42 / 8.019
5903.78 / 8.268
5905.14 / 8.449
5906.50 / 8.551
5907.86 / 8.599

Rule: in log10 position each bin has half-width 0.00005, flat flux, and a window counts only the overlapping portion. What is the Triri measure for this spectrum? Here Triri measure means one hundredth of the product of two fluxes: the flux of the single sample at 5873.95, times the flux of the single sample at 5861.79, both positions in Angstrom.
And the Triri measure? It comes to 0.69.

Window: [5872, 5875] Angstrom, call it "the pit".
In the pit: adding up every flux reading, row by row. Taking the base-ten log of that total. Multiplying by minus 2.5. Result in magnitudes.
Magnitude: -3.06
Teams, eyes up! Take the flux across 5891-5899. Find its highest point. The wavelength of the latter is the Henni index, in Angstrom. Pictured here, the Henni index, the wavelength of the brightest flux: 5898.34 Angstrom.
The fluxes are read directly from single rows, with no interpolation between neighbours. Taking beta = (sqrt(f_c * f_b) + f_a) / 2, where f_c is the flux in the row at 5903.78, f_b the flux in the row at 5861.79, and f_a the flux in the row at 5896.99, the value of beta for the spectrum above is 7.55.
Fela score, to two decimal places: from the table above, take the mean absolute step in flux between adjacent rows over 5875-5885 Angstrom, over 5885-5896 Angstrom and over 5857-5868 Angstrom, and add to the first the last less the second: 0.02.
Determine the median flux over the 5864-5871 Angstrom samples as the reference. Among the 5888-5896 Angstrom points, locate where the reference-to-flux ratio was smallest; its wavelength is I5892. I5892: 5888.84 Angstrom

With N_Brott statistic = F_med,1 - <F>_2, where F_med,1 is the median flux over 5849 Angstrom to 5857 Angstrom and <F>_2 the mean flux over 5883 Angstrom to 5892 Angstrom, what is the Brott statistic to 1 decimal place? 1.3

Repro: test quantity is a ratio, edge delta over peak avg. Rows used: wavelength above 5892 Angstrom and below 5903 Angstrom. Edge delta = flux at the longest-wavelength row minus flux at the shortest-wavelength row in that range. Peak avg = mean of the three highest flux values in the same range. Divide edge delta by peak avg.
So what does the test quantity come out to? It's 0.19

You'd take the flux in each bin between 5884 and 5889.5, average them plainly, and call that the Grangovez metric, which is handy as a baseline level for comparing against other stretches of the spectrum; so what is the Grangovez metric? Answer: 7.3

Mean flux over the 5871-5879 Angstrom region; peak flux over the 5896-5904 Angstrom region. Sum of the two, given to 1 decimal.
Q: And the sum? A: 16.7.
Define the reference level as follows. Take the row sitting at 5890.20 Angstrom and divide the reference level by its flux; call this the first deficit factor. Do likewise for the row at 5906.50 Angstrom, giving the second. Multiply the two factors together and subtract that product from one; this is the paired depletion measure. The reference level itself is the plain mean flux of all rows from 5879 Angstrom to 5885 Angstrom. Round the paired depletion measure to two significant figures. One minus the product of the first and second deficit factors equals -0.15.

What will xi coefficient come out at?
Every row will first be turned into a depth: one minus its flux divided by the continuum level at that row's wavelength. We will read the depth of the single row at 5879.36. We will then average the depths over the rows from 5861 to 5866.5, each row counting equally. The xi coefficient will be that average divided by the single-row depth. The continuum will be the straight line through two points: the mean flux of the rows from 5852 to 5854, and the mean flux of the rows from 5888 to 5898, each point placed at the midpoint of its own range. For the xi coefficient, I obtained 0.2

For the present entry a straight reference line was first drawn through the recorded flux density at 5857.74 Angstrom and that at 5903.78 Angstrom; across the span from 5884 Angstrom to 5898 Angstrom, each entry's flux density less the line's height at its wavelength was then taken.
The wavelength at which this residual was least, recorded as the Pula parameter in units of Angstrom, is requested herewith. 5892.91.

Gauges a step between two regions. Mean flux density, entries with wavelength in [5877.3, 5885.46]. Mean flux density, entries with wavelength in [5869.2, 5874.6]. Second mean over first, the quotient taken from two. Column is 0.971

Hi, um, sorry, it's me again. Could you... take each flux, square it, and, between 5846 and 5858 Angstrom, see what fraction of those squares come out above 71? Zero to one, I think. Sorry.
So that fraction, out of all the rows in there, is 0.9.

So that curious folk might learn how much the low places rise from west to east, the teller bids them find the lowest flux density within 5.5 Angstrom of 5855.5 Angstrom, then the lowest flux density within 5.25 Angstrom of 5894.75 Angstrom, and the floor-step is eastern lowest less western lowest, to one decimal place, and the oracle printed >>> -1.8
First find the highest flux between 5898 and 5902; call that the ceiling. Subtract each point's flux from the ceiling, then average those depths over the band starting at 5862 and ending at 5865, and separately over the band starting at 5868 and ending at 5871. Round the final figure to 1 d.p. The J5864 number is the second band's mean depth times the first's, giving 0.5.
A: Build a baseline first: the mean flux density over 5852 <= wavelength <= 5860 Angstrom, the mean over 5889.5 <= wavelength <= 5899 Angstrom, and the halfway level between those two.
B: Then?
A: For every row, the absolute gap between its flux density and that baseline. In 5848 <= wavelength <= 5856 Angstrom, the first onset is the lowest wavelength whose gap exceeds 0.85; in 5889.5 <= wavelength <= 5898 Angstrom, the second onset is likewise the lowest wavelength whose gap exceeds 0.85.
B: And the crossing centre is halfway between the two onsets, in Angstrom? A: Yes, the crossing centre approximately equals 5869.3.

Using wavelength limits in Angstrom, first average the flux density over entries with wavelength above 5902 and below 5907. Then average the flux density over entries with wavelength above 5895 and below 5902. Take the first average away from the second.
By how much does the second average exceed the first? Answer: -1.2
